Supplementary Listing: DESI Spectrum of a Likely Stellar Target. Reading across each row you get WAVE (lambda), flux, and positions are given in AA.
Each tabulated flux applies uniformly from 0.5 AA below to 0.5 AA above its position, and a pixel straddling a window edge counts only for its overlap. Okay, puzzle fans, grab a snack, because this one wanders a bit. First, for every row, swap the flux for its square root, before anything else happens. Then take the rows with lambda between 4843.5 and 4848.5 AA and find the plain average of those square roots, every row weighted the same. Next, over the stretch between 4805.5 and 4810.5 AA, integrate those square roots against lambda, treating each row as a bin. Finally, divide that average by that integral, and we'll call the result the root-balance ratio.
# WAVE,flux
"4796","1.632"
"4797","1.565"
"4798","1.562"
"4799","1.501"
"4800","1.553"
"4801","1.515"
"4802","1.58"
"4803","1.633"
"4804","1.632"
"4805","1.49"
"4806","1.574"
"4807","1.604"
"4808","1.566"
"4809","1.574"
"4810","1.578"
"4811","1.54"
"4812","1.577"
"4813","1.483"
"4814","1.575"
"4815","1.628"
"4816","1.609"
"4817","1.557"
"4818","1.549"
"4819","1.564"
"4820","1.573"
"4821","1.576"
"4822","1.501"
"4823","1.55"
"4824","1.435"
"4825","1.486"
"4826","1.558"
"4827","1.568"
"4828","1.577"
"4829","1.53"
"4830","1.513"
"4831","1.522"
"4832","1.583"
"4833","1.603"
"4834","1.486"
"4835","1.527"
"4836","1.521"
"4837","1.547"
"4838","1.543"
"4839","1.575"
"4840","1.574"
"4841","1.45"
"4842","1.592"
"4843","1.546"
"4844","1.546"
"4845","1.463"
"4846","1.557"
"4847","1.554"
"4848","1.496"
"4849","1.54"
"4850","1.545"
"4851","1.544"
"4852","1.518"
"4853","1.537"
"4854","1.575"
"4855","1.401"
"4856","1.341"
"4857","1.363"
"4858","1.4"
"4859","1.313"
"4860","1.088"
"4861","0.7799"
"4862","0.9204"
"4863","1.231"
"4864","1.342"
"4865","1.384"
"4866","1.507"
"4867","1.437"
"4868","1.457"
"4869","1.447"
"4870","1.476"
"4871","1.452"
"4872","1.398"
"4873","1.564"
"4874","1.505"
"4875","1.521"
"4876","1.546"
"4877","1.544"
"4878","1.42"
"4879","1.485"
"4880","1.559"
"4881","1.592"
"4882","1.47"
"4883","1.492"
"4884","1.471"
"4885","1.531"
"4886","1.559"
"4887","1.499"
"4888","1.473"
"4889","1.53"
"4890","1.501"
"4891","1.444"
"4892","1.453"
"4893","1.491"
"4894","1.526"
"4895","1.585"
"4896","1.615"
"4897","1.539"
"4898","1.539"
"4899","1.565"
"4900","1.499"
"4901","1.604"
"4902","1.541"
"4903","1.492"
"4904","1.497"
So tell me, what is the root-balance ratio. 0.196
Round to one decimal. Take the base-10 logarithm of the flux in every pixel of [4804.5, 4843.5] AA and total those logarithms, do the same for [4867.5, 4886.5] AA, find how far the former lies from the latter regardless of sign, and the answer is 4.1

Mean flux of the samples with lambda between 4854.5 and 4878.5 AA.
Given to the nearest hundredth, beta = 1.37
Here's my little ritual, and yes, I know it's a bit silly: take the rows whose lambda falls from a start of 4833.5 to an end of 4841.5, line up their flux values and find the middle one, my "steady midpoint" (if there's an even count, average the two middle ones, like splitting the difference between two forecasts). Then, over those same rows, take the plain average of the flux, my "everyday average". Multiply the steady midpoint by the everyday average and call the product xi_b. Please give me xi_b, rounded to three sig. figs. 2.35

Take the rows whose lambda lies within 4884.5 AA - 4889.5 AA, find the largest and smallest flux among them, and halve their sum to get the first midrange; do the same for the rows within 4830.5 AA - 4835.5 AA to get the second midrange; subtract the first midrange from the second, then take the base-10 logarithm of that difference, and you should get -1.55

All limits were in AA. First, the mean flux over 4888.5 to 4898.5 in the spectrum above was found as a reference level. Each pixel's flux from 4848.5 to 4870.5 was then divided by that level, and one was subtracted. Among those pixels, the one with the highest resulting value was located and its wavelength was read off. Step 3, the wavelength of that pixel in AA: 4854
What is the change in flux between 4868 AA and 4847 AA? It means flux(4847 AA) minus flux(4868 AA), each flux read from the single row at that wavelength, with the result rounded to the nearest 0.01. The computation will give 0.10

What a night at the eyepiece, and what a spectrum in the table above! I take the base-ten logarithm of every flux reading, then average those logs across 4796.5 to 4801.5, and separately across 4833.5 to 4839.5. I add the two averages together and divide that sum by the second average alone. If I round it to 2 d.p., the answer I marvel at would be 2.01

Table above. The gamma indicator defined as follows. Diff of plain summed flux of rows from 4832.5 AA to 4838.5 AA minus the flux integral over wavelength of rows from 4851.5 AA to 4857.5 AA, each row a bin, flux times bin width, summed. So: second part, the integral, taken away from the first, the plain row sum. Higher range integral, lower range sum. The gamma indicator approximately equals 0.49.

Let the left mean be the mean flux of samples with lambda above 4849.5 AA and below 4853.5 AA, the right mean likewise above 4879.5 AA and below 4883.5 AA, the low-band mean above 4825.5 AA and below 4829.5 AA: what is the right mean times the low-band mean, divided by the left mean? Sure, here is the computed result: 1.55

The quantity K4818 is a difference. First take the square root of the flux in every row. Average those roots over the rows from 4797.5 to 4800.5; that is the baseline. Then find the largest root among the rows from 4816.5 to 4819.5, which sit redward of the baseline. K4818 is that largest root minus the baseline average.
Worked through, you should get 0.010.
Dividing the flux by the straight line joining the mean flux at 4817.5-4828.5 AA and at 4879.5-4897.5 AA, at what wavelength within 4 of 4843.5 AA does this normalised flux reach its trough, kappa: 4841 AA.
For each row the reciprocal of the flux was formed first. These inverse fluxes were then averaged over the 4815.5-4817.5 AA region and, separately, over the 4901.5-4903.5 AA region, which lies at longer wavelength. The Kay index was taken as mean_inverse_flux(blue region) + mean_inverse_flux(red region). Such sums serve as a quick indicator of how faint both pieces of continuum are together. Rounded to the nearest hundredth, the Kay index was 1.29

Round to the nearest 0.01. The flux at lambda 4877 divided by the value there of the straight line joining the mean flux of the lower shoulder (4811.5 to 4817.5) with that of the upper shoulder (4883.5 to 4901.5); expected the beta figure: 1.01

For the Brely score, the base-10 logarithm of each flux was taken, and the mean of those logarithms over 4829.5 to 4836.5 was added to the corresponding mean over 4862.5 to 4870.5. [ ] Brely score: 0.335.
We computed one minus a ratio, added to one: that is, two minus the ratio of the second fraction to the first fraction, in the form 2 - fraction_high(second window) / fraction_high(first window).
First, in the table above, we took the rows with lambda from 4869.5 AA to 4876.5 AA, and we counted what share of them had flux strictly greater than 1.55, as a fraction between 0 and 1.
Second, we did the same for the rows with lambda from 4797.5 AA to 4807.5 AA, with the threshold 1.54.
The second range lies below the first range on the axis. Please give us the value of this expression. -2.9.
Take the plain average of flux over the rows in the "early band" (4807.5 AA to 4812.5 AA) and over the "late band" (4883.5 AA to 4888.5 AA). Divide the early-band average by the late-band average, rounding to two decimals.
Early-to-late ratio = 1.04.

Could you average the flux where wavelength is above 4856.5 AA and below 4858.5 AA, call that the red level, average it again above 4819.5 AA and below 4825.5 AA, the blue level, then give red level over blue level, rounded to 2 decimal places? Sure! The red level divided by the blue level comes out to 0.91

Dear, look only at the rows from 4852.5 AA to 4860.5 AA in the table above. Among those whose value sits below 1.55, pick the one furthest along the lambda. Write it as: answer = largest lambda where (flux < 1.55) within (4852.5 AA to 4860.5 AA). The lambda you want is 4860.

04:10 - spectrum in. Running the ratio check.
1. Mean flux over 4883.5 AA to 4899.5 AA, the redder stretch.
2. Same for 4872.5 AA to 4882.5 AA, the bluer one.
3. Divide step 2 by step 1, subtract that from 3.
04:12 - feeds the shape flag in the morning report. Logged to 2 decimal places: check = 2.00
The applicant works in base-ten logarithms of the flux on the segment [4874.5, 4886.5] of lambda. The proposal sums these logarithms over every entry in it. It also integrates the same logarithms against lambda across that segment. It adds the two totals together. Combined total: 4.3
